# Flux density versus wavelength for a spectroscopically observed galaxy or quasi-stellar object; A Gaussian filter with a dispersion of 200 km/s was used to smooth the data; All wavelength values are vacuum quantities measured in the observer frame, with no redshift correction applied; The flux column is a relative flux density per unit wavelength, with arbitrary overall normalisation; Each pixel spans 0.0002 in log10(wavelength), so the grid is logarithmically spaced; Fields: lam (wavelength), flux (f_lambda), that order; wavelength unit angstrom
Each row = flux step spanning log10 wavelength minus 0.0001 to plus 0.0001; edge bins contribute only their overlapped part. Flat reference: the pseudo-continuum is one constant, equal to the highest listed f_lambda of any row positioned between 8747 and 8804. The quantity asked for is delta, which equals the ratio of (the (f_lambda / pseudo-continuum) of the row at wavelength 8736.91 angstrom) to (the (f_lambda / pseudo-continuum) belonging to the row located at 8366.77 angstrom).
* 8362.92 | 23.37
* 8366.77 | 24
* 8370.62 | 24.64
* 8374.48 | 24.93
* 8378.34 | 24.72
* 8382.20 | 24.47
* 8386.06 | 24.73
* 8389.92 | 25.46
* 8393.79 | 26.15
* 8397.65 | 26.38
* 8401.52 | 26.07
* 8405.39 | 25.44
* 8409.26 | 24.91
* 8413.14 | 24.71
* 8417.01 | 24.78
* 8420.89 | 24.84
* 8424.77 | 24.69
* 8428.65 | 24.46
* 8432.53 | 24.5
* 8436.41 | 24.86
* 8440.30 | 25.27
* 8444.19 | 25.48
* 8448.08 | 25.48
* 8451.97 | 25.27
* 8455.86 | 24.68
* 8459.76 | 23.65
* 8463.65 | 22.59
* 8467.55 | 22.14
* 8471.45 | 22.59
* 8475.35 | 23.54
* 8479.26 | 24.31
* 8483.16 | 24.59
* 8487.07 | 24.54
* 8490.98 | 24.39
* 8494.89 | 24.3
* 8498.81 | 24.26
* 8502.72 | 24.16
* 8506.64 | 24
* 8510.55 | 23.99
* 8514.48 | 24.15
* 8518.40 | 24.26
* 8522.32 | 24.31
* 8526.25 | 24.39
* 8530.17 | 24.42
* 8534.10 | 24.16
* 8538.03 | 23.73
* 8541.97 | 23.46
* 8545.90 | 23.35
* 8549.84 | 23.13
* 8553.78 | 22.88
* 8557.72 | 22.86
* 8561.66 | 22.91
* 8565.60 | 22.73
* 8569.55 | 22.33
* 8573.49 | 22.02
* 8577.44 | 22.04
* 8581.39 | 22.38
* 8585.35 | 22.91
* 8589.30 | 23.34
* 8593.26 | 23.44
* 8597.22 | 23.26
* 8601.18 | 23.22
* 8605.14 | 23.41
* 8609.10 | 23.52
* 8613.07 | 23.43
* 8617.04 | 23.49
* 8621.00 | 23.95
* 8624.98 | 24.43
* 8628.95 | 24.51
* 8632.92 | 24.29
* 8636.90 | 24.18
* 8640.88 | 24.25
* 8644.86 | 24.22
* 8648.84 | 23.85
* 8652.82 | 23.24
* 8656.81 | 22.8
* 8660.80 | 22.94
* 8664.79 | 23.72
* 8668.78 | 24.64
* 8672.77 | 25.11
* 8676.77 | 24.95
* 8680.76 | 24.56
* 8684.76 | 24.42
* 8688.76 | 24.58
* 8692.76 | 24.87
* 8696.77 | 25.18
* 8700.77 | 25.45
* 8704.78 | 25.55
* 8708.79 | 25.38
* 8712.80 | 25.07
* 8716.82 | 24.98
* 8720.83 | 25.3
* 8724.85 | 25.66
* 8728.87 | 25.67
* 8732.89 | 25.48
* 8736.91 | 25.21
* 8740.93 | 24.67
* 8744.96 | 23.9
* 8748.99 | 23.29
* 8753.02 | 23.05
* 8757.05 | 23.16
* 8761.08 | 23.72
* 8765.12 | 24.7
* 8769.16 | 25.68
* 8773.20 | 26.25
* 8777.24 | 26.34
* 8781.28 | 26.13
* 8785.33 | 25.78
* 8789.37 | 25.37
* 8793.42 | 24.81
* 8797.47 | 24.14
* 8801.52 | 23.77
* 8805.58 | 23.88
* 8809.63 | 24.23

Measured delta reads 1.050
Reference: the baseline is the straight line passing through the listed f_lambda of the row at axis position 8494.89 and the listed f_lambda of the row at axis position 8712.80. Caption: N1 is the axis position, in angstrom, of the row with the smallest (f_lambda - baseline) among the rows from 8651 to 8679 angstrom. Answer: 8656.81 angstrom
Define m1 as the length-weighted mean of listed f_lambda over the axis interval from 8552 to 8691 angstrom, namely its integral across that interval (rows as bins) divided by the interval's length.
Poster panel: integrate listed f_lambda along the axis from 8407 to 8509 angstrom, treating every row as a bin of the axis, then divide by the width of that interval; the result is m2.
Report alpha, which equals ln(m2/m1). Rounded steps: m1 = 23.6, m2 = 24.3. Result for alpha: 0.032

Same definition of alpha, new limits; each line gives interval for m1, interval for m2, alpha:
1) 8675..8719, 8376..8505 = -0.016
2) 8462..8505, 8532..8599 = -0.033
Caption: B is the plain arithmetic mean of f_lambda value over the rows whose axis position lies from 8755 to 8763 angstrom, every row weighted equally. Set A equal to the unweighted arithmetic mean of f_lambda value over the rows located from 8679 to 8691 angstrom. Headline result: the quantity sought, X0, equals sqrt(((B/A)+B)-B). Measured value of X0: 0.98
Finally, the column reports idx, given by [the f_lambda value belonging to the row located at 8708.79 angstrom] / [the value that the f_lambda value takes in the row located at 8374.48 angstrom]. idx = 1.02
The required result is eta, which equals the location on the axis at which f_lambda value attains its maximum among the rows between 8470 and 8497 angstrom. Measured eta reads 8483.16 angstrom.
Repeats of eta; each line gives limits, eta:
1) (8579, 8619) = 8609.10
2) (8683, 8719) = 8704.78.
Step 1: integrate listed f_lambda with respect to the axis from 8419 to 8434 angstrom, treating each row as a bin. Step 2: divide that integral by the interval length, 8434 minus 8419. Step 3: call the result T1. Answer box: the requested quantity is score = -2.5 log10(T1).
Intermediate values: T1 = 24.6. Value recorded -3.48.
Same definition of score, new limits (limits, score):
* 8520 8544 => -3.45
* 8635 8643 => -3.46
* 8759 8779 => -3.51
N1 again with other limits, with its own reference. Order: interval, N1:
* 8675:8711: 8684.76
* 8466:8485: 8467.55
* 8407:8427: 8424.77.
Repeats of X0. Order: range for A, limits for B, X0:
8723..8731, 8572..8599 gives 0.94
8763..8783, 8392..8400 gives 1.01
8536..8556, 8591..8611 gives 1.00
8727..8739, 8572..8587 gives 0.94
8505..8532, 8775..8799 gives 1.02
